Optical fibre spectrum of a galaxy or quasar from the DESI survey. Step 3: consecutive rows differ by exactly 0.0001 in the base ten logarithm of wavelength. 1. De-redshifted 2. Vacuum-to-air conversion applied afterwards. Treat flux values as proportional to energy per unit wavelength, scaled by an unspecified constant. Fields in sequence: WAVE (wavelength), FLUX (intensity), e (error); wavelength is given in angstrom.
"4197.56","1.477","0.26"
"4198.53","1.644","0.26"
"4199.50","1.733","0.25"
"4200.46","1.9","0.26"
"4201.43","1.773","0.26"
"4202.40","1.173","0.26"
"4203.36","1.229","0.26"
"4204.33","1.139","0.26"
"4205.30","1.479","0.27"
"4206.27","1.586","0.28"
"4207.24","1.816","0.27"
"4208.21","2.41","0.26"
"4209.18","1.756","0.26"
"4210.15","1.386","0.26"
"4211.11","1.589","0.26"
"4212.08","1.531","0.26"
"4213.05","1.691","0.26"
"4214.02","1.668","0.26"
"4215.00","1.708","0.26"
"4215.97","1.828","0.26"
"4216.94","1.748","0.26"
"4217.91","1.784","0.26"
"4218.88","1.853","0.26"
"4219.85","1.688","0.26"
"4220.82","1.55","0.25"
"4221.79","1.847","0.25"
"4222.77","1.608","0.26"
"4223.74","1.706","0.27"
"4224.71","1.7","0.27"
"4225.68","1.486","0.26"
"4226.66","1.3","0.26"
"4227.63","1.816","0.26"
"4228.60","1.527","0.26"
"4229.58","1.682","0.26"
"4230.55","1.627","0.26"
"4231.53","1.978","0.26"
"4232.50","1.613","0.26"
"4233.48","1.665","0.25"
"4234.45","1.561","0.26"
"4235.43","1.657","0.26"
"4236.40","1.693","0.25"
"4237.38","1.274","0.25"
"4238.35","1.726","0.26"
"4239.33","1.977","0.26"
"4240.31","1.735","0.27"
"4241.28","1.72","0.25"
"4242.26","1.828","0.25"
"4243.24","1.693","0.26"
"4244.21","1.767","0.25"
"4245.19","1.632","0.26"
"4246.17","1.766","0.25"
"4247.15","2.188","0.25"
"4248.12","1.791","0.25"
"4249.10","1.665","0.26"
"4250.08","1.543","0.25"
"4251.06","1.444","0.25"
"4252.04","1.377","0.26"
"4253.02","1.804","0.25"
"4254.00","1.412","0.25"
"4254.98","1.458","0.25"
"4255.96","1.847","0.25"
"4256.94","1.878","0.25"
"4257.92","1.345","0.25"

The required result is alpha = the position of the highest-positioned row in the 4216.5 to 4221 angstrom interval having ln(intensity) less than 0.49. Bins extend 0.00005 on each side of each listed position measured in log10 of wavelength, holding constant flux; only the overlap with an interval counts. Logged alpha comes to 4220.82 angstrom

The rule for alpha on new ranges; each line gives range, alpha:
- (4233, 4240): 4237.38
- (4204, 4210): 4206.27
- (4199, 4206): 4205.30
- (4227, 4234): 4232.50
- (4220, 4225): 4222.77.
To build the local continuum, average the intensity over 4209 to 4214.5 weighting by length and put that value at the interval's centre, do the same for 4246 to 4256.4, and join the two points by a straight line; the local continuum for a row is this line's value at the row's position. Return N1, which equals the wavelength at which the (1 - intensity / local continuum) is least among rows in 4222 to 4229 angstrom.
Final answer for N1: 4227.63 angstrom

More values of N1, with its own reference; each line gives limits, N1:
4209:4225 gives 4218.88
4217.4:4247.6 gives 4247.15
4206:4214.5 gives 4208.21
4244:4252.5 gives 4247.15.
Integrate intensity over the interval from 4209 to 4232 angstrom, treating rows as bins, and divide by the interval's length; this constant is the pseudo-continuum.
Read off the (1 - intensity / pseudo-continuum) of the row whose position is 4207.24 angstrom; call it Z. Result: -0.09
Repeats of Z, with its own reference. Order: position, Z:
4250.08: 0.07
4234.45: 0.06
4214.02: 0.00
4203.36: 0.26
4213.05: -0.01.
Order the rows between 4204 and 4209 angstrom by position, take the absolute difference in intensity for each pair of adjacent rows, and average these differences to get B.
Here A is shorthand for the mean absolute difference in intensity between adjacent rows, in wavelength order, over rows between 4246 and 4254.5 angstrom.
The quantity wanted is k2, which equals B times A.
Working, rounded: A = 0.26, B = 0.32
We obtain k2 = 0.08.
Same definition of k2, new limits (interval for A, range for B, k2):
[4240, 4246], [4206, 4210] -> 0.05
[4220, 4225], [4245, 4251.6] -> 0.03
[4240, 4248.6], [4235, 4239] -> 0.05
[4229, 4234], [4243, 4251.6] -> 0.04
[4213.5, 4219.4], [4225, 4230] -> 0.02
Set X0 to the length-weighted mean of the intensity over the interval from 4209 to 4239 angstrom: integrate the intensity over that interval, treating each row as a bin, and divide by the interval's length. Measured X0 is 1.65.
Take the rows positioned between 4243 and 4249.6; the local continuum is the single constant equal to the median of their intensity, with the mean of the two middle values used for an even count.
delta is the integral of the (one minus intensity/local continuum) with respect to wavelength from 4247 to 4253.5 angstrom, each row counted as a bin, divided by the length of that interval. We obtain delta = 0.059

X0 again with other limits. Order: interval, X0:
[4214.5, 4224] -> 1.73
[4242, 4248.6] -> 1.81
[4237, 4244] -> 1.72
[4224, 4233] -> 1.64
